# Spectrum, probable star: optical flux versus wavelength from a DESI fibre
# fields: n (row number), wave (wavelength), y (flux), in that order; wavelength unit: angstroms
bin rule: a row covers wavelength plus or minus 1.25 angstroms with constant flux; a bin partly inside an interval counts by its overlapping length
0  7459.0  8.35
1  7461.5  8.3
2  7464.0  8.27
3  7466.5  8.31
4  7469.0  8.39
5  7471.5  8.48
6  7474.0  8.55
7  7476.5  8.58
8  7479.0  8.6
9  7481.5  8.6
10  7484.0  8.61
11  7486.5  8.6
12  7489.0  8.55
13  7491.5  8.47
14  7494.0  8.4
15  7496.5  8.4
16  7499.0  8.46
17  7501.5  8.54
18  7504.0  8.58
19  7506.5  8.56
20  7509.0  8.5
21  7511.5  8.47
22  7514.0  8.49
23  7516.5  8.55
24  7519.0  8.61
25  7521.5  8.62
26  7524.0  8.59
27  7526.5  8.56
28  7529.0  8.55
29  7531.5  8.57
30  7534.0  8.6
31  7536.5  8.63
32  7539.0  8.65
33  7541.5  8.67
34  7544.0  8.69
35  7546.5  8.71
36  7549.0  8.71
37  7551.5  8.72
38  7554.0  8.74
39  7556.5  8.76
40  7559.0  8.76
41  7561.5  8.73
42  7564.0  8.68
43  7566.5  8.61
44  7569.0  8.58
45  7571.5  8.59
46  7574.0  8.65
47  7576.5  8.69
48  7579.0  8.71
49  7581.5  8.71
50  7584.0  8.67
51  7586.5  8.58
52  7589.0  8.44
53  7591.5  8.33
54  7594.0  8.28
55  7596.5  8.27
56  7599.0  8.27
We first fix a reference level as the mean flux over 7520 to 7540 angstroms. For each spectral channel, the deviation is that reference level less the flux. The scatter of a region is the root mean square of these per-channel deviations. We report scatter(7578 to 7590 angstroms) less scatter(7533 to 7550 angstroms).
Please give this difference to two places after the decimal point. 0.03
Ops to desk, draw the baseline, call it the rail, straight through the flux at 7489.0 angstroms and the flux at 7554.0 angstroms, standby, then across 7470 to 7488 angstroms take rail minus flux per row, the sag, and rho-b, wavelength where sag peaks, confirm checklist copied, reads 7471.5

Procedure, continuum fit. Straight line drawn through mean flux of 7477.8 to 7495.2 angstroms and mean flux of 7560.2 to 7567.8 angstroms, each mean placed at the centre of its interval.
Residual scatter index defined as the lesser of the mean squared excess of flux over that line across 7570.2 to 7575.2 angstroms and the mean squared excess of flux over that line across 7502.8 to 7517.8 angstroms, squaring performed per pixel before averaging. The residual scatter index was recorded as 0.005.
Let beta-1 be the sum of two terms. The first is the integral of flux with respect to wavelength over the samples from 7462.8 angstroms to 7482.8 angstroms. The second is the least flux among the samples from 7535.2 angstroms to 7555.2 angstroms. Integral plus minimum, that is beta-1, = 178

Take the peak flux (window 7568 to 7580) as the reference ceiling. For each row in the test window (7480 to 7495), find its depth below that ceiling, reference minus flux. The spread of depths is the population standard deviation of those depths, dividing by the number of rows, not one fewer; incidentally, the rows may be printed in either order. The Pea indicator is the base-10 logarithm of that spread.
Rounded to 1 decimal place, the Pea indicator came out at -1.1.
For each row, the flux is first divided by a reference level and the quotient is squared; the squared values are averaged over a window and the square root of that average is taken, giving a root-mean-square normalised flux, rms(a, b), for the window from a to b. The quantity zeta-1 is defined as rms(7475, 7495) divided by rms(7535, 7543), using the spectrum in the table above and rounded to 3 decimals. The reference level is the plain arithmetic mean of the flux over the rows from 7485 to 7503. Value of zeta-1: 0.989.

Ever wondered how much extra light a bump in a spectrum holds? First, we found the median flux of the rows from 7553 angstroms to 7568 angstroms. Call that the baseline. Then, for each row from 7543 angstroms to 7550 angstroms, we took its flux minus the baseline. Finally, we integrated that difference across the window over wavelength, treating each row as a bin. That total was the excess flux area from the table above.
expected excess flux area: -0.2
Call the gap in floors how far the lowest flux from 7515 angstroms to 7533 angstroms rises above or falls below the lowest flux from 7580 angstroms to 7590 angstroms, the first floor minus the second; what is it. 0.11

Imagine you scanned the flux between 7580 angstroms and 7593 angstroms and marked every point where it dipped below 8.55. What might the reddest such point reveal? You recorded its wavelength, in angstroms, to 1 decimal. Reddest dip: 7591.5 angstroms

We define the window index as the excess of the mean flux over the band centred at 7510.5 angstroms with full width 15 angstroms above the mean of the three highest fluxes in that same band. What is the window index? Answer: -0.038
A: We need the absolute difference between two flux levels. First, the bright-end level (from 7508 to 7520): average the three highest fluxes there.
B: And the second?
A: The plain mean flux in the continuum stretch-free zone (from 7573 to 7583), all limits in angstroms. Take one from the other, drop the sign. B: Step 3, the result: 0.137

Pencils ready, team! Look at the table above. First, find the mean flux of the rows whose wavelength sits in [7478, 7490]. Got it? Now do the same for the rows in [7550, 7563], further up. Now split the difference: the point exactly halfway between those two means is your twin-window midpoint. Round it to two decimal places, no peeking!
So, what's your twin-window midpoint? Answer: 8.67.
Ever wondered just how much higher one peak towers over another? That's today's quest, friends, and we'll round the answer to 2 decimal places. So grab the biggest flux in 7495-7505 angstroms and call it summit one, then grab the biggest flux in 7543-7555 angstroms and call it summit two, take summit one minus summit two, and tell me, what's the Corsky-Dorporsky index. -0.16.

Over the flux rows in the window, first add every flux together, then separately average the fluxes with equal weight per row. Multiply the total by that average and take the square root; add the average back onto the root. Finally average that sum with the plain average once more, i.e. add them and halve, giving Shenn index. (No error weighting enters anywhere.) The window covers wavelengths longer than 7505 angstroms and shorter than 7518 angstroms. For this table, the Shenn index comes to 18.0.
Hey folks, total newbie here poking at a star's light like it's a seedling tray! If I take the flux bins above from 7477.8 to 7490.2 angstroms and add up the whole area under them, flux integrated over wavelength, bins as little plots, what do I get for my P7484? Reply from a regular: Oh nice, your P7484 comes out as 107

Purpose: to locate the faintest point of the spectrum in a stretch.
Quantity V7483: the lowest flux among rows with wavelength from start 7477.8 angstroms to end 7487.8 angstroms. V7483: 8.6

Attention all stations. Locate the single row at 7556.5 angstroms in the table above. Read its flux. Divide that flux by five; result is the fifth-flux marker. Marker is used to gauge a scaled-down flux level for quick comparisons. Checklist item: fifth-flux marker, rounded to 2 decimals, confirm 1.75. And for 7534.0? 1.72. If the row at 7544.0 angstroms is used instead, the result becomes 1.74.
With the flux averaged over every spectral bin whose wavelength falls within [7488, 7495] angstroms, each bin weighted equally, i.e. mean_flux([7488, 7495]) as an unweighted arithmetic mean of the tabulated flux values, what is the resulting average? 8.47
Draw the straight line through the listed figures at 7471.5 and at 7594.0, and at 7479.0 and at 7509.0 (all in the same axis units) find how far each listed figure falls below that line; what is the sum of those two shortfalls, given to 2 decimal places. -0.21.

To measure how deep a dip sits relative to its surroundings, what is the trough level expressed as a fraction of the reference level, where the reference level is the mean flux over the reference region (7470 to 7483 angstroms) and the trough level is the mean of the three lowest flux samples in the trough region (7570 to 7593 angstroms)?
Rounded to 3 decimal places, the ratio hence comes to 0.987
